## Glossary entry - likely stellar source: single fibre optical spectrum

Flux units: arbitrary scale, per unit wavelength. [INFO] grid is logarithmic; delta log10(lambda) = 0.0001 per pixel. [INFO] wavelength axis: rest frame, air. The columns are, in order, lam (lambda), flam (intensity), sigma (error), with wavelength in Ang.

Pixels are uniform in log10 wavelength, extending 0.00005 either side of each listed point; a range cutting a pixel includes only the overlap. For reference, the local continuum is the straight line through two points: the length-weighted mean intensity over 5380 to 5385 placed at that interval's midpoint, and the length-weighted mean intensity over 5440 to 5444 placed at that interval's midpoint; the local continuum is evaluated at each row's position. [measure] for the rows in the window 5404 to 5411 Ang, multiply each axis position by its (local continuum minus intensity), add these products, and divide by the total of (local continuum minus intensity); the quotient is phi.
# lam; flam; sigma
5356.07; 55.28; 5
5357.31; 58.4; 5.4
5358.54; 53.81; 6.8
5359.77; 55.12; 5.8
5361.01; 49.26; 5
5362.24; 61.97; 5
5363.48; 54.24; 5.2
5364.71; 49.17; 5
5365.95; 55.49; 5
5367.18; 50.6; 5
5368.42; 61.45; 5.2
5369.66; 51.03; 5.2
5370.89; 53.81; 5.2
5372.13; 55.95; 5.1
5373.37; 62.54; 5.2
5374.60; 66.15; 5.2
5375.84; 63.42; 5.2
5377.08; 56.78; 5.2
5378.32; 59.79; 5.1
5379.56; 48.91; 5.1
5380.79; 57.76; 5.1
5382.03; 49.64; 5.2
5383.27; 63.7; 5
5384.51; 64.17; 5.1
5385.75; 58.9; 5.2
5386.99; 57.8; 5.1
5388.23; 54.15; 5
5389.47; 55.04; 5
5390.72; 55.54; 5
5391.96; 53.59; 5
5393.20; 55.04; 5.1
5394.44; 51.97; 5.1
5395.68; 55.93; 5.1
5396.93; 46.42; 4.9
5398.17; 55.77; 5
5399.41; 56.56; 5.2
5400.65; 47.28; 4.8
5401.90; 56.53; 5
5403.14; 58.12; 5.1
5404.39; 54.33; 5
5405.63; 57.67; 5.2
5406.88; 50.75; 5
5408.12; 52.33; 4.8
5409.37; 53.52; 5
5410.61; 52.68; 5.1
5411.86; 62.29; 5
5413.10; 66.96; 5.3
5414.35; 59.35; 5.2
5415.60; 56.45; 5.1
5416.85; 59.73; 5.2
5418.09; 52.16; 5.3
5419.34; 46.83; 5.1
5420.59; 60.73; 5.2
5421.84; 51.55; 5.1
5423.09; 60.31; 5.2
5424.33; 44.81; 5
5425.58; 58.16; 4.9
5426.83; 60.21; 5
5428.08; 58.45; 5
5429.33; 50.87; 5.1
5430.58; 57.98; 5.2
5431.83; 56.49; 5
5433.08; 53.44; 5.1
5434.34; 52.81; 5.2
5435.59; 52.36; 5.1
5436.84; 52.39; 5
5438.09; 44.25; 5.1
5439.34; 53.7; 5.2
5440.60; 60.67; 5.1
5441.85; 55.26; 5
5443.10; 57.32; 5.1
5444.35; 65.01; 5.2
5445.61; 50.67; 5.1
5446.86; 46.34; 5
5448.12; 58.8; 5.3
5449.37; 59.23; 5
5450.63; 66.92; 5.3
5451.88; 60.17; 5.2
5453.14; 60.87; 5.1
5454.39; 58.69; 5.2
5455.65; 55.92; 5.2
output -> 5407.9 Ang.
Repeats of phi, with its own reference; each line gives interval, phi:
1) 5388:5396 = 5392.0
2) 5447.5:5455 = 5451.2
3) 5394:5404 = 5398.0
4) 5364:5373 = 5367.7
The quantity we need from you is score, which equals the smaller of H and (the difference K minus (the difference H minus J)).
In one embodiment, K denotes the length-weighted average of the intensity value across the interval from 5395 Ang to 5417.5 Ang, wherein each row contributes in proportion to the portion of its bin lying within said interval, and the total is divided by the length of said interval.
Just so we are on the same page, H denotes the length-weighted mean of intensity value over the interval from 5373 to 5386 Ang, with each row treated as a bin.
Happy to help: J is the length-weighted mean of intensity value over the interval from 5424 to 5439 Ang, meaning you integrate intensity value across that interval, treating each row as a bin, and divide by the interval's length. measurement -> 50.2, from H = 59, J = 53.7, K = 55.7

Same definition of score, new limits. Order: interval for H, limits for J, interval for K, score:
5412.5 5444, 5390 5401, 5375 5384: 55.3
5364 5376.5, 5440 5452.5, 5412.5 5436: 56.9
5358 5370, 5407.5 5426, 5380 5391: 54.3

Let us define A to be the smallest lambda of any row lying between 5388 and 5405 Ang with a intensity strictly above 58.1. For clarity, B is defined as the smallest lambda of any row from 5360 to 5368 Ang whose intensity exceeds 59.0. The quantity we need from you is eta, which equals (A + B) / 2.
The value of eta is 5382.7 Ang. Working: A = 5403.14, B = 5362.24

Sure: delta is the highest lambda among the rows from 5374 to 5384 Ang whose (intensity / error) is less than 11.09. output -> 5382.03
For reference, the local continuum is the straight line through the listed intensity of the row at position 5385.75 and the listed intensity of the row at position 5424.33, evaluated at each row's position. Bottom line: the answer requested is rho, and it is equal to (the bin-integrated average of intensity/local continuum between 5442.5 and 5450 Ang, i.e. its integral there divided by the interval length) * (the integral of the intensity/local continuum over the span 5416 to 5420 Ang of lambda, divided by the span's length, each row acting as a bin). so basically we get 1.7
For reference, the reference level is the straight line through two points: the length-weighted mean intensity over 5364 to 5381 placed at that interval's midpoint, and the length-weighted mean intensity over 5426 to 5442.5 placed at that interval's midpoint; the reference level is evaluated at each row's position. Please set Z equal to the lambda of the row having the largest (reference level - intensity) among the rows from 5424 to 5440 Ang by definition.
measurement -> 5438.09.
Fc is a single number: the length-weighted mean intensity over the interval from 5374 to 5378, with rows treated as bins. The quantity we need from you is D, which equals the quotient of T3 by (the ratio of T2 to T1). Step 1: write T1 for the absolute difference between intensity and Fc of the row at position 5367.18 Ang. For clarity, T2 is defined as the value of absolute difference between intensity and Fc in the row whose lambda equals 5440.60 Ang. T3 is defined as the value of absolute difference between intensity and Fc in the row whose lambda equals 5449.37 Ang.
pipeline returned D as 25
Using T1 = 11.2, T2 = 1.2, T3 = 2.6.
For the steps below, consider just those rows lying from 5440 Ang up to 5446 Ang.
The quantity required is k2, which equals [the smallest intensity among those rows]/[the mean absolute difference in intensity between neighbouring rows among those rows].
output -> 6.9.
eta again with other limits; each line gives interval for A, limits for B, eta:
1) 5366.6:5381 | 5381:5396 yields 5375.8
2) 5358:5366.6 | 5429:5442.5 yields 5401.4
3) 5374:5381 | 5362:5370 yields 5368.4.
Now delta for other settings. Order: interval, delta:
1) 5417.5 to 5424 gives 5421.84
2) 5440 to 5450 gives 5446.86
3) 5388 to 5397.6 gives 5396.93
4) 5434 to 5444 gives 5441.85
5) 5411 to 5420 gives 5419.34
